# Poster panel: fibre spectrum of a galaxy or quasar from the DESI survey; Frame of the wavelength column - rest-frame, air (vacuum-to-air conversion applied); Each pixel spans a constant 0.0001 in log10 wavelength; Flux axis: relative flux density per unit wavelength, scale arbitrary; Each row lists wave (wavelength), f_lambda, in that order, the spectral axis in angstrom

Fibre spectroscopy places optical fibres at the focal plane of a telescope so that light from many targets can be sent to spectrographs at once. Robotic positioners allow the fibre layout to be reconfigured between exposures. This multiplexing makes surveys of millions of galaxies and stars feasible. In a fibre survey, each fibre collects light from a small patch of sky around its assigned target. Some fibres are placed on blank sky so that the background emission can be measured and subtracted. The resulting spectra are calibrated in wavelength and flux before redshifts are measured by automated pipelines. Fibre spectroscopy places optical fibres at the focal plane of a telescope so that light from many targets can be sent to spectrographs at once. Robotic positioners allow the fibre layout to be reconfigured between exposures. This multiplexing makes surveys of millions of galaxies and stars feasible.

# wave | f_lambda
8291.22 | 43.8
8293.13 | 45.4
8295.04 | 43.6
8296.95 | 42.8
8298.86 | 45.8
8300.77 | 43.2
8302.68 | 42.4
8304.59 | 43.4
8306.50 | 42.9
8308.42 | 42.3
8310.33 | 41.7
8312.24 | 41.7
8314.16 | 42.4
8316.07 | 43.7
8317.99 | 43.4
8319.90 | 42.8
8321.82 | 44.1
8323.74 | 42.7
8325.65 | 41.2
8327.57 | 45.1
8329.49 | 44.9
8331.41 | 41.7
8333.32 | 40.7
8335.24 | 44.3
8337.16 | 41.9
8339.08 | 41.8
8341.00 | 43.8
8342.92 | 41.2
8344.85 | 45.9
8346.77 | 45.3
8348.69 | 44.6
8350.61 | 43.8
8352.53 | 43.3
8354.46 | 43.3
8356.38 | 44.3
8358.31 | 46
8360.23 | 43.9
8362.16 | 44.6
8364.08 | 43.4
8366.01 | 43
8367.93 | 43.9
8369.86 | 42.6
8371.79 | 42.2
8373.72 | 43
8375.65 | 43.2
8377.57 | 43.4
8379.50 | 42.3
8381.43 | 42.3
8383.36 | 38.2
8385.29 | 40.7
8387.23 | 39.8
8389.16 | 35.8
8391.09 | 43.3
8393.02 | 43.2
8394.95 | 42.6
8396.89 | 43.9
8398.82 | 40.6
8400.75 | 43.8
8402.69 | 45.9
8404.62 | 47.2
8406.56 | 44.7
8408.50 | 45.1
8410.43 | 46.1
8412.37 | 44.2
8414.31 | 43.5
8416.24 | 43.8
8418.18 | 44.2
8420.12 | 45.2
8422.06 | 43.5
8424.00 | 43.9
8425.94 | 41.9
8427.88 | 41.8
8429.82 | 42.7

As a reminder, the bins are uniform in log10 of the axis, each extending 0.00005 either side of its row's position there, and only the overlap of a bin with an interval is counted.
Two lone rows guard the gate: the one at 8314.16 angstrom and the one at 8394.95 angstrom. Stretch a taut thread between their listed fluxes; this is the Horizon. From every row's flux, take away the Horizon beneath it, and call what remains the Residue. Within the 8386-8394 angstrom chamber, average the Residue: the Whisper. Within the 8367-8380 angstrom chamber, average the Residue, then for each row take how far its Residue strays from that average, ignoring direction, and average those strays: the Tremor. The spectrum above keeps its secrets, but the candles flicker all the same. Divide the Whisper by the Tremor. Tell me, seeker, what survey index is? -4.2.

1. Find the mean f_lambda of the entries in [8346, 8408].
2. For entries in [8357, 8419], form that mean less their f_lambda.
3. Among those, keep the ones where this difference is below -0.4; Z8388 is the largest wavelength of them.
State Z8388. 8418.18 angstrom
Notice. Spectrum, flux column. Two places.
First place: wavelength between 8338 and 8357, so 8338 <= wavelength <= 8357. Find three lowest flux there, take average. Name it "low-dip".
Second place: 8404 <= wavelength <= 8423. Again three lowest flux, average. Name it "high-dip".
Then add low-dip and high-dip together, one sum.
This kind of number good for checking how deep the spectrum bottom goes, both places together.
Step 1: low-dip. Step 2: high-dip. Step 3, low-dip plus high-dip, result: 85.7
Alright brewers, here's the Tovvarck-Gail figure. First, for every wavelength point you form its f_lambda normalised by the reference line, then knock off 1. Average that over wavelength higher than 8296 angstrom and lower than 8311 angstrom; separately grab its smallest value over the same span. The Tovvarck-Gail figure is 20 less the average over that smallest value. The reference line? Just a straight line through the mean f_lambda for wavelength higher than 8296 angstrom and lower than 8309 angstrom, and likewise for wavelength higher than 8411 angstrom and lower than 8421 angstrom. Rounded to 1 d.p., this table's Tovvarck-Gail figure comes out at 19.9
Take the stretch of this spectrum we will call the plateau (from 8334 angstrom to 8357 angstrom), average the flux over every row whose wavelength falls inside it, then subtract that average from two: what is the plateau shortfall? -41.6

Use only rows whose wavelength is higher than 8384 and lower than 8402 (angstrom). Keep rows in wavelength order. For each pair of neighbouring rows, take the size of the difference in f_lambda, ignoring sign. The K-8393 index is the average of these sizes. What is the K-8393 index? 2.6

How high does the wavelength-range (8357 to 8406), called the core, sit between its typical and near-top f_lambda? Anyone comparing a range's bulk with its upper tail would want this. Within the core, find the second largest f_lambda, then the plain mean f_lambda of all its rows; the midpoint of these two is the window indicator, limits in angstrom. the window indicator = 44.4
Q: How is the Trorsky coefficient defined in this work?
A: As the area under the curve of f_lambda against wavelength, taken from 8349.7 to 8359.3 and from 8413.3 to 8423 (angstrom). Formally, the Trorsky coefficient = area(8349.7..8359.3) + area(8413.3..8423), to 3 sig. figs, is 851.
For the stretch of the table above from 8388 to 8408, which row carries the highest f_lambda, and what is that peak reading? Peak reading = 47.2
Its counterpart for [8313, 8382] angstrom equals 46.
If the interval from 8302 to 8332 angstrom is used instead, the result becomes 45.1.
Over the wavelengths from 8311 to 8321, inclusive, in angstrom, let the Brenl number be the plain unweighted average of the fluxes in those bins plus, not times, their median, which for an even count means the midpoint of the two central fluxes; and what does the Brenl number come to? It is 86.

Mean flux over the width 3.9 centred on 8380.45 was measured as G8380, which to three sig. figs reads 42.3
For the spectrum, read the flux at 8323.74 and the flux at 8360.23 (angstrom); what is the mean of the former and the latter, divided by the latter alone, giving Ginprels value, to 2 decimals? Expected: 0.99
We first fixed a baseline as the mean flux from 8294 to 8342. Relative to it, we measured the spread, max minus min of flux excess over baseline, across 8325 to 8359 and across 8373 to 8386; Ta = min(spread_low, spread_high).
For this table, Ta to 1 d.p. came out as 5.2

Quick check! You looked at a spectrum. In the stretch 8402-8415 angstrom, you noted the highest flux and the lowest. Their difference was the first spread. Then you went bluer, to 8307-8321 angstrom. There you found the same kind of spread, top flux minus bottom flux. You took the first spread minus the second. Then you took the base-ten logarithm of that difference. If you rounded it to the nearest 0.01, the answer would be 0.23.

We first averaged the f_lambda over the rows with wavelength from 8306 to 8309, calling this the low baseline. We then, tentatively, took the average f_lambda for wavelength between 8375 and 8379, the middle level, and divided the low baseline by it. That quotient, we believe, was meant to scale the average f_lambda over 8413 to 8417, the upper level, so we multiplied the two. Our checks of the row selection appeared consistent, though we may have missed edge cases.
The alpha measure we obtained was 42.9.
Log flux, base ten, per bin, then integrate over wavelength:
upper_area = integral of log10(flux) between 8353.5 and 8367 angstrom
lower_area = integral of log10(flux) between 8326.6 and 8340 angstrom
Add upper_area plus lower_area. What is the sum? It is 44.1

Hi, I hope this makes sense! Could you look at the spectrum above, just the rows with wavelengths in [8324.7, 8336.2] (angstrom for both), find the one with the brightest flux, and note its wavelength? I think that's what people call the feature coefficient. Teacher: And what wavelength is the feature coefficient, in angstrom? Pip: 8327.57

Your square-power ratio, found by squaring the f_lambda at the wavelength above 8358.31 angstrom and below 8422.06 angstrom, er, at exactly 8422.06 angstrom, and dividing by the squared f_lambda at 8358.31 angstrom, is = 0.89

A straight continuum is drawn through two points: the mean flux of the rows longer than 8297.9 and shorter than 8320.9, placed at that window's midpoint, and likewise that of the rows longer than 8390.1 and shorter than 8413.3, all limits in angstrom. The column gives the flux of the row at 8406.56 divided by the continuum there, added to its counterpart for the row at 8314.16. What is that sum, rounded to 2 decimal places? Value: 1.99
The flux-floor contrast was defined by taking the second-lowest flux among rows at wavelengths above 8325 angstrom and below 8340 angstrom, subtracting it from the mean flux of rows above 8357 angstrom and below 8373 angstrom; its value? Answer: 2.5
